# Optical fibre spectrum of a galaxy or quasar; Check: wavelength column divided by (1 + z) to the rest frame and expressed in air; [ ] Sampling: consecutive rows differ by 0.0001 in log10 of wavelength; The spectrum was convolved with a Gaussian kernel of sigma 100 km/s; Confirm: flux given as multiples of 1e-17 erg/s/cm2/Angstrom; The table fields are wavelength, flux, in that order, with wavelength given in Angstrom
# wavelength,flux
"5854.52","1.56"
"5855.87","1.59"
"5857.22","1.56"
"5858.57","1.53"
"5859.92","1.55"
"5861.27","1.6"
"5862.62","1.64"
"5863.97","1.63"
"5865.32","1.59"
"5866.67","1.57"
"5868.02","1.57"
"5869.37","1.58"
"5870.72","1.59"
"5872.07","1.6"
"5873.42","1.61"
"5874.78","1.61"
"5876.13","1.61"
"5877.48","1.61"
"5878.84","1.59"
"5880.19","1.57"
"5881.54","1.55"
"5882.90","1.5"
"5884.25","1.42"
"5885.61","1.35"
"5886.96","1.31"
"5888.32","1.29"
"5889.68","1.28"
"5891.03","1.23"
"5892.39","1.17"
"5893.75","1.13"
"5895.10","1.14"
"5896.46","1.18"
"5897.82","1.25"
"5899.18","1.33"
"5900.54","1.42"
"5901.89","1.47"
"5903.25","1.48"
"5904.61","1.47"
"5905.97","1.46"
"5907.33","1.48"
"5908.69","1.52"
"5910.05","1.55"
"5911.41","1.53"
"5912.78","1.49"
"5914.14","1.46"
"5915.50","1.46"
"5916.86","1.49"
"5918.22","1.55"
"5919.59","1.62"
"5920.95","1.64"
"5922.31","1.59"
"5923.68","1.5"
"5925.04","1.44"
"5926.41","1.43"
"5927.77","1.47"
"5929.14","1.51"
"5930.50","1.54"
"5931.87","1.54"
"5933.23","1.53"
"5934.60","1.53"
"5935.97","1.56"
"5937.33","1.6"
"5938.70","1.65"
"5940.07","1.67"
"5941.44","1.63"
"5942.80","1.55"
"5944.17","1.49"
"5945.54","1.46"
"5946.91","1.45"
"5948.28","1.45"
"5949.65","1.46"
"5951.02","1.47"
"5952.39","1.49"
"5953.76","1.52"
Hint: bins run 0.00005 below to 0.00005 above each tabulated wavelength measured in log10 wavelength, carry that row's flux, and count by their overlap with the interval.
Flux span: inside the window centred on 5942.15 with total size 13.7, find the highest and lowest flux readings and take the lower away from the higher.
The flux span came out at 0.22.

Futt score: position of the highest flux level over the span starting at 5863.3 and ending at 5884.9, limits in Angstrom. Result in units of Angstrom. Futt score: 5863.97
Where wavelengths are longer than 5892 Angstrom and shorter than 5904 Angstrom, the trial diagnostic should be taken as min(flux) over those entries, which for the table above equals 1.13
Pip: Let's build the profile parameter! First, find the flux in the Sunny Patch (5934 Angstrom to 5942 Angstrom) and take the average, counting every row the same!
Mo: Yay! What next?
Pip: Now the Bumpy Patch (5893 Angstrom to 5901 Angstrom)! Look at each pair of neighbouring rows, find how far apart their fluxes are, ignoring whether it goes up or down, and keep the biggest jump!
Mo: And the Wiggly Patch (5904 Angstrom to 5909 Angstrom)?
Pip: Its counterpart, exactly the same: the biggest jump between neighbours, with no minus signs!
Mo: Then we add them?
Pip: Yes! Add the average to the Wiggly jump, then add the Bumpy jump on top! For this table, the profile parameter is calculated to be 1.74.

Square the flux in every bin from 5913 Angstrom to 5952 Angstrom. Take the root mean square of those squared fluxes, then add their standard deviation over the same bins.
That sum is 2.56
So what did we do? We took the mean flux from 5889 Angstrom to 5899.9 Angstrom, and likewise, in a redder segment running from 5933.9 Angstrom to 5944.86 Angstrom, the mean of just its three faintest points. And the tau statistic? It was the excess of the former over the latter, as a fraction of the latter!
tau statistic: -0.20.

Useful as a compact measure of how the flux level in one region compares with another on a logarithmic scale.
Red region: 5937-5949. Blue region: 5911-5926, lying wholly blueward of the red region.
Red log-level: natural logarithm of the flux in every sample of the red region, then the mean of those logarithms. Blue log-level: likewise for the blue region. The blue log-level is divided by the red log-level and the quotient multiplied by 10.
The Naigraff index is 9.6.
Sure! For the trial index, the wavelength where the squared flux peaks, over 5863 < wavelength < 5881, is 5863.97 Angstrom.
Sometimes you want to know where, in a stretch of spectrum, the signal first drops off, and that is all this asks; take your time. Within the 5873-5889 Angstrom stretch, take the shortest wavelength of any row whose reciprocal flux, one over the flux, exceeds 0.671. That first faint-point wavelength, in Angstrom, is 5884.25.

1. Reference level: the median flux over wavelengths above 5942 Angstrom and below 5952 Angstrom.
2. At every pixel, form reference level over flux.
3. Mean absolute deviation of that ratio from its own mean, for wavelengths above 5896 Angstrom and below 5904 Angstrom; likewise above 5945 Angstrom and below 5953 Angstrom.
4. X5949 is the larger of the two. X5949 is 0.083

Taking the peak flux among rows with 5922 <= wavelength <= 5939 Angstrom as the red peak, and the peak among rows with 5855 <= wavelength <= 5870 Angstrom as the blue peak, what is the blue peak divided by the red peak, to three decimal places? 0.994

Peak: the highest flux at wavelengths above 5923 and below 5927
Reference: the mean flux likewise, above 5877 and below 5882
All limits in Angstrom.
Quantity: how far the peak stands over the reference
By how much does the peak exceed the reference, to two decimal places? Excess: -0.08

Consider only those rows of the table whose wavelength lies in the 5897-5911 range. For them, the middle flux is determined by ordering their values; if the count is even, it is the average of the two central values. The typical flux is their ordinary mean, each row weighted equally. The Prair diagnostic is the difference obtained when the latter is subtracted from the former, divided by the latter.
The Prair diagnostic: 0.019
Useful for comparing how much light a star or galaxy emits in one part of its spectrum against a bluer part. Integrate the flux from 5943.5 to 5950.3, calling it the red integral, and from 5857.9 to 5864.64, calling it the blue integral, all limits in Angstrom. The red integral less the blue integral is -1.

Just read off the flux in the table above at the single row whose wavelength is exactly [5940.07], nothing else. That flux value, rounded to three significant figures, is 1.67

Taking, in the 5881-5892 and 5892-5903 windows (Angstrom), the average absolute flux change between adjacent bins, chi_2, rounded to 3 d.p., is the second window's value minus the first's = 0.009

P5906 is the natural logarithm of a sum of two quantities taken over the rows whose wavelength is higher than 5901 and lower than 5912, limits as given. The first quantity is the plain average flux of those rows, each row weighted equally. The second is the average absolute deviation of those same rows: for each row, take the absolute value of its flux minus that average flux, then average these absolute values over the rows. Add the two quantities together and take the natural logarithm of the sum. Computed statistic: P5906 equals 0.42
